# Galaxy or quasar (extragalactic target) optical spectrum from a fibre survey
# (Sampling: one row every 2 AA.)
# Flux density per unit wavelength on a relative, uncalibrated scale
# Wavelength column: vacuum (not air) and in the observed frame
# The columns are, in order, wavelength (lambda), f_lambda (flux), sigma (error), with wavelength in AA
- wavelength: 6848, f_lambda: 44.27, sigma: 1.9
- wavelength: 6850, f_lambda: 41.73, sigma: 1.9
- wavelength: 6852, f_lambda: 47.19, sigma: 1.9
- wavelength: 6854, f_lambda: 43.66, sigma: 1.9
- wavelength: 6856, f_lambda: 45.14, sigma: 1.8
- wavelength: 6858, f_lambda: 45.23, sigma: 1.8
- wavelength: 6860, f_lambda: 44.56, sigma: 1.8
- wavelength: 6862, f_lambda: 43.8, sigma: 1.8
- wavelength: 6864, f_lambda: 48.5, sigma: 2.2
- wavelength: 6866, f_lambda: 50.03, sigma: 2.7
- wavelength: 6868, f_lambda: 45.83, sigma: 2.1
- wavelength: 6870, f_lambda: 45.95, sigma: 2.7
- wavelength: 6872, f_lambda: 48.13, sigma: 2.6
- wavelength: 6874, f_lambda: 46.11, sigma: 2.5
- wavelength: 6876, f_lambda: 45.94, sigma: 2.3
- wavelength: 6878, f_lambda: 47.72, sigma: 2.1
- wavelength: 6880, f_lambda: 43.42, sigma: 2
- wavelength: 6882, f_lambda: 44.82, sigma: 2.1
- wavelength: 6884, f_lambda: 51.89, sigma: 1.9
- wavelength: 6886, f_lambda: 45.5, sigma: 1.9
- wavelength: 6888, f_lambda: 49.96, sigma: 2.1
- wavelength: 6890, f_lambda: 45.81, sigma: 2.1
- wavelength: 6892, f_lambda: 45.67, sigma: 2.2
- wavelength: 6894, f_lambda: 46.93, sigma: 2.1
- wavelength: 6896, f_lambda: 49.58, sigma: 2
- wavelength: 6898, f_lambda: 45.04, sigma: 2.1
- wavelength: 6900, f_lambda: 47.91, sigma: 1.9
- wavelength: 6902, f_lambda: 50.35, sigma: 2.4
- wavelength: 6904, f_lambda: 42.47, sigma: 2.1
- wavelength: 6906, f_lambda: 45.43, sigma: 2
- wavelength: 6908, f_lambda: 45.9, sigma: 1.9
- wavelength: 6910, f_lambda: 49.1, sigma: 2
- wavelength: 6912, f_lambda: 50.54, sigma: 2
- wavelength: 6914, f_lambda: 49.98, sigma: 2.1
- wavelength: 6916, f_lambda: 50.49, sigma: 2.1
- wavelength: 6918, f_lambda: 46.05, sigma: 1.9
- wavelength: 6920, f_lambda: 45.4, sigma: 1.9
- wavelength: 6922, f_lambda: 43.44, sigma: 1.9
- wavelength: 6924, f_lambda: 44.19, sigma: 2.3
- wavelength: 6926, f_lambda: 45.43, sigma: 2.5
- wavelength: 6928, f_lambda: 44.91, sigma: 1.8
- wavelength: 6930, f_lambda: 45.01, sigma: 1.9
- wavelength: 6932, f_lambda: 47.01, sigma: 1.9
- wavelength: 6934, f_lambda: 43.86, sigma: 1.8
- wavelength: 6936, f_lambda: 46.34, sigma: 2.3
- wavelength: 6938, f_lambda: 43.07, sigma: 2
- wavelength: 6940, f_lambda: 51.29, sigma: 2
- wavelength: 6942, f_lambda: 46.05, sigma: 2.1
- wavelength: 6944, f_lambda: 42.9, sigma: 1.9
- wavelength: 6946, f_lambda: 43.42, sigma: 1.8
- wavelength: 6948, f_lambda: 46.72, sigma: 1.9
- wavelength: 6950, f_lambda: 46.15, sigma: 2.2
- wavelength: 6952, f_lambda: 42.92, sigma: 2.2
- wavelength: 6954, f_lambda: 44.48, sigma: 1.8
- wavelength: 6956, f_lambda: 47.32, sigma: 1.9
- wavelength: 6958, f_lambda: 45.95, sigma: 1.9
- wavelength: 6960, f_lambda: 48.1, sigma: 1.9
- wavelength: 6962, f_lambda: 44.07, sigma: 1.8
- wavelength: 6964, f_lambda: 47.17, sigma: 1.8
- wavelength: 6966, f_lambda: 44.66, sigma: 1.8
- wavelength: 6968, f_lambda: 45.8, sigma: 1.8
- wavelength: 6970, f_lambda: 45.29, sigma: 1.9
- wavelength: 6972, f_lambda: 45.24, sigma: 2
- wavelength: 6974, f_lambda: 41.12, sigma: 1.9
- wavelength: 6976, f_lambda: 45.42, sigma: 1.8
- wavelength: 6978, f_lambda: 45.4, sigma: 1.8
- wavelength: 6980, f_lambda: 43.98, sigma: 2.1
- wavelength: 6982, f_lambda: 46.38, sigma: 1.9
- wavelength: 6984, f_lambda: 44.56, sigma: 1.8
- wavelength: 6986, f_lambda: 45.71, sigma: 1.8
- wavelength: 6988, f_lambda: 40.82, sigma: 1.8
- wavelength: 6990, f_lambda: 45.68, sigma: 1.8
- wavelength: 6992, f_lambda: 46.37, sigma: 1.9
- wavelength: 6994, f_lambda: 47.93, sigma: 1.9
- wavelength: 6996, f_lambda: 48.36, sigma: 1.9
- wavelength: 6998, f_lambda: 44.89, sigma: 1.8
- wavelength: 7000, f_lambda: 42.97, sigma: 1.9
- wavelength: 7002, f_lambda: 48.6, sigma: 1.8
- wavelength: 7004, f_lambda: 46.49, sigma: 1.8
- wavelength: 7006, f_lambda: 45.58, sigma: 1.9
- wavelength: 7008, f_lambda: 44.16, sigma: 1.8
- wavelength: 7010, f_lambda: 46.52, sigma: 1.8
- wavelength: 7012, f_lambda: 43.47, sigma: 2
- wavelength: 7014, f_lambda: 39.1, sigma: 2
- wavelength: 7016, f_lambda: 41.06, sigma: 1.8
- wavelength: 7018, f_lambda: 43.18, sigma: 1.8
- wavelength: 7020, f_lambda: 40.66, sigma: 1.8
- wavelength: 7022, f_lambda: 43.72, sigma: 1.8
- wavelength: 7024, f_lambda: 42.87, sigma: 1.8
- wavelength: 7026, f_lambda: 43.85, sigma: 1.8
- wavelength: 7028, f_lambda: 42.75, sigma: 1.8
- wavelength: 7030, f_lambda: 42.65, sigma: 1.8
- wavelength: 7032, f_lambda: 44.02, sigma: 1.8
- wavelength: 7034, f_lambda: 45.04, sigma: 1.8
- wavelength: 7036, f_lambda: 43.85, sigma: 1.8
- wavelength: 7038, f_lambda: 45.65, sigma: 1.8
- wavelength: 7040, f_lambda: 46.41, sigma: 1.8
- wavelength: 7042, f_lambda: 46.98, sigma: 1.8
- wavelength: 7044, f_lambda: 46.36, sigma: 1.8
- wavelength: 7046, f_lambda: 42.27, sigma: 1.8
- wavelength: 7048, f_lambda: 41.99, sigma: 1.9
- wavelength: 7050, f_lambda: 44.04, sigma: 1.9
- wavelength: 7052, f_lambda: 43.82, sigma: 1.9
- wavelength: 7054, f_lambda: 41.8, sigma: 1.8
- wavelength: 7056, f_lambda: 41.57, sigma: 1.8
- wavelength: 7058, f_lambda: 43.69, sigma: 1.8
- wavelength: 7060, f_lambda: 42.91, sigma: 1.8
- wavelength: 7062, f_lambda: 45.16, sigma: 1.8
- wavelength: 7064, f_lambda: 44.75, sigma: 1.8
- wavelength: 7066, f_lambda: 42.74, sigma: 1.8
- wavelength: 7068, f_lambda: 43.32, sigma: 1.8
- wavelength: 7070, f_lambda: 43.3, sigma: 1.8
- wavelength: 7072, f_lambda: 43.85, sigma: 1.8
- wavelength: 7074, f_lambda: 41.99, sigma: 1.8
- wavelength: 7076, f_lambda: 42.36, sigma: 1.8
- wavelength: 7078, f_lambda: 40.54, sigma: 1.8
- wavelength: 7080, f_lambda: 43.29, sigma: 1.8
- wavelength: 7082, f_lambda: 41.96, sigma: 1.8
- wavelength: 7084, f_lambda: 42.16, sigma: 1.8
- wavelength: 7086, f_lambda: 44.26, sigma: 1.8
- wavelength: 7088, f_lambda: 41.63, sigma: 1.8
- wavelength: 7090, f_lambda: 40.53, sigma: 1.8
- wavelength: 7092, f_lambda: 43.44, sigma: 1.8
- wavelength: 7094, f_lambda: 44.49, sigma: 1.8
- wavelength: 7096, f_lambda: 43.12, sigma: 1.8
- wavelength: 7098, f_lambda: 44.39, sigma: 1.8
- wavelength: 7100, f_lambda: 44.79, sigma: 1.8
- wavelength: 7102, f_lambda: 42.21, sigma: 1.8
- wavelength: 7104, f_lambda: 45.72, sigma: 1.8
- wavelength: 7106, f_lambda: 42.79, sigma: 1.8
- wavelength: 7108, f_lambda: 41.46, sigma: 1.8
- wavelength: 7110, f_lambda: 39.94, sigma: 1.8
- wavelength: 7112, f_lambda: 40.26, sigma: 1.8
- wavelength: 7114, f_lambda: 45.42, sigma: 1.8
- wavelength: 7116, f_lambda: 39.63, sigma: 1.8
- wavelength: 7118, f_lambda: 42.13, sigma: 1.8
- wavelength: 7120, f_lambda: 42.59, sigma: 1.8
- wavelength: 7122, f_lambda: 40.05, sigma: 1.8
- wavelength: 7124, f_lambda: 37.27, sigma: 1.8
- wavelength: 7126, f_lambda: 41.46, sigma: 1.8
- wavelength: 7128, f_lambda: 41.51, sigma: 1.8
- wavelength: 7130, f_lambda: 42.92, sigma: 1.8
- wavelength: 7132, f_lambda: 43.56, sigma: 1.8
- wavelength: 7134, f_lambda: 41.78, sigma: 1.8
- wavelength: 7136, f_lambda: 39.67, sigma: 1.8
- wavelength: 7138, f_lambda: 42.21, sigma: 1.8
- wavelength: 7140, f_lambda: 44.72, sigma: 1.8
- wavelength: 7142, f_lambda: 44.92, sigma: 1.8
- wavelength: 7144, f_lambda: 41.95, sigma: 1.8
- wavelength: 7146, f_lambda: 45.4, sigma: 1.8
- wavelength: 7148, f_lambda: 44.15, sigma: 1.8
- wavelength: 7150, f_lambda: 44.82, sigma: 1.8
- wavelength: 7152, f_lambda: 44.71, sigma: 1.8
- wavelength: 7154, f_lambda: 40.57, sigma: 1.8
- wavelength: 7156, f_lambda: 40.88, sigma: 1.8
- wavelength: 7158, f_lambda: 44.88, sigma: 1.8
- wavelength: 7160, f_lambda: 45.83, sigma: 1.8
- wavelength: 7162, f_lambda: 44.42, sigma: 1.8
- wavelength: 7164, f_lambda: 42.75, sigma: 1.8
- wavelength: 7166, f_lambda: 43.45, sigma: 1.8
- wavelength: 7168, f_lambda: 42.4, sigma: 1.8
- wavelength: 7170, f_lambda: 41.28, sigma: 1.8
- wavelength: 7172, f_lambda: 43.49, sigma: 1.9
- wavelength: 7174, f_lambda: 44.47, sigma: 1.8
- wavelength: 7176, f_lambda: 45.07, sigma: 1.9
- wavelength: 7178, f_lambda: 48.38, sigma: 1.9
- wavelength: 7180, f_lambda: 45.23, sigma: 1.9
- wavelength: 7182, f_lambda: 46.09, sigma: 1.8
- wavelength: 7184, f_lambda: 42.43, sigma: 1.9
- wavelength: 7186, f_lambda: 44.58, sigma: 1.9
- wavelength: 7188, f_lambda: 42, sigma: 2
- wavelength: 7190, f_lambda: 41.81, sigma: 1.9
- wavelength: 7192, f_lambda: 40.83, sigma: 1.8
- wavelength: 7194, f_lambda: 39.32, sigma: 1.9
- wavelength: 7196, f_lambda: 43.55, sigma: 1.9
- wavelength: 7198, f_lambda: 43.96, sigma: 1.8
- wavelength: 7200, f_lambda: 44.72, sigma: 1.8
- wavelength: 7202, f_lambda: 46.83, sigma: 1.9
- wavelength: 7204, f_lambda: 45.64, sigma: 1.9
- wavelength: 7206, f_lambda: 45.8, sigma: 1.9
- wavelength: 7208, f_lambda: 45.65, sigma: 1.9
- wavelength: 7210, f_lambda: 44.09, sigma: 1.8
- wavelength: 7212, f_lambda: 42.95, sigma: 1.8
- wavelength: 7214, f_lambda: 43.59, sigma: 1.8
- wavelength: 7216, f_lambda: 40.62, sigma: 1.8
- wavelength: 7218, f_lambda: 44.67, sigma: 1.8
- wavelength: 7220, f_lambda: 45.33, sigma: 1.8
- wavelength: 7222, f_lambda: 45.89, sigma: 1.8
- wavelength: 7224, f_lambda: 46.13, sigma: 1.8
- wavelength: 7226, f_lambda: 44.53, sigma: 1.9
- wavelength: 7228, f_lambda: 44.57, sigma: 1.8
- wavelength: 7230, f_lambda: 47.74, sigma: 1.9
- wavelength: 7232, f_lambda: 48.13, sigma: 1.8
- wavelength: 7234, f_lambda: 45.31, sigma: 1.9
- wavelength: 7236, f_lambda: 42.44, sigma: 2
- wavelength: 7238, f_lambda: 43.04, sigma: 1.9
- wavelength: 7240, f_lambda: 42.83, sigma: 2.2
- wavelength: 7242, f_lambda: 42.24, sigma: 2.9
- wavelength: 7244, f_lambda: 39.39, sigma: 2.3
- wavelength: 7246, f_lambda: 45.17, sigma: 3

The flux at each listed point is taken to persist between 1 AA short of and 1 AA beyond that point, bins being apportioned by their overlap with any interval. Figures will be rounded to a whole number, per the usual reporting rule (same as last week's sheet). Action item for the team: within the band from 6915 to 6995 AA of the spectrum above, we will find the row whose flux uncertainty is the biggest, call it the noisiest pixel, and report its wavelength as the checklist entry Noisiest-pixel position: 6926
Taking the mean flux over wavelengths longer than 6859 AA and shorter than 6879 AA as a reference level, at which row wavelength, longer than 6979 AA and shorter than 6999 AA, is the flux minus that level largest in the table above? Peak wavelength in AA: 6996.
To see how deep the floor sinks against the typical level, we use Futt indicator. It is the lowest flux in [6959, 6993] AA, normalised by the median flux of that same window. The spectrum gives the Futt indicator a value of 0.899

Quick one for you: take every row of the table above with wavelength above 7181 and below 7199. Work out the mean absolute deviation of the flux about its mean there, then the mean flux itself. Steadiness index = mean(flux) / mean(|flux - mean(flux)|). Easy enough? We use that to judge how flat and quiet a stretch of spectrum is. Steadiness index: 26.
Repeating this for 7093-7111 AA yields 30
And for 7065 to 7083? 54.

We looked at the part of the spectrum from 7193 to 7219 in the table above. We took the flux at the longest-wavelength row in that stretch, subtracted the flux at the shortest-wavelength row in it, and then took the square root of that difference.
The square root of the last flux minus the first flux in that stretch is 2.3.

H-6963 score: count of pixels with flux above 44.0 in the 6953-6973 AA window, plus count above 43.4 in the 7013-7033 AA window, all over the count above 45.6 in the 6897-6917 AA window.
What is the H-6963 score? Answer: 1.86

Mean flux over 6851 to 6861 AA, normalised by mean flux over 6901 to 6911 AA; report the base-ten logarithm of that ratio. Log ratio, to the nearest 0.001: -0.014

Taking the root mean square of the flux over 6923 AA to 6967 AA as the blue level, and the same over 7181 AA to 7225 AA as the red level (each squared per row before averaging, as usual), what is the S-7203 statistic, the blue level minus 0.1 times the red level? 41.1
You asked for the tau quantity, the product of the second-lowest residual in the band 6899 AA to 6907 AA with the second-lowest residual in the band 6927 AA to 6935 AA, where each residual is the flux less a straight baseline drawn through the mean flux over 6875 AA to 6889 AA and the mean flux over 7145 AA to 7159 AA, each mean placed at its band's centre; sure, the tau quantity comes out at 2.0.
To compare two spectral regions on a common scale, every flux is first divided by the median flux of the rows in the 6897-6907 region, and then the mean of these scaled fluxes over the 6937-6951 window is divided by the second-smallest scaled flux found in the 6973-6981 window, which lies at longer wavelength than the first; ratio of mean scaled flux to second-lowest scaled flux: 1.04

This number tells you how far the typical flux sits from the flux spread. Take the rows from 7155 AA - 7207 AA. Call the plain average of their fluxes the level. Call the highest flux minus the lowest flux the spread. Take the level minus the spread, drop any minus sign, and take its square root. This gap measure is 5.90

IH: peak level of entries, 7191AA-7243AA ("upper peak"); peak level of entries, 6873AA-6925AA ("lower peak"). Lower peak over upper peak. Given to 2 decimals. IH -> 1.08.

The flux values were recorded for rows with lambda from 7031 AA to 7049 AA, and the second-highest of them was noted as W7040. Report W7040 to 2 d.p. 46.41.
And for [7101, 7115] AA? 45.42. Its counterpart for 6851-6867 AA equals 48.50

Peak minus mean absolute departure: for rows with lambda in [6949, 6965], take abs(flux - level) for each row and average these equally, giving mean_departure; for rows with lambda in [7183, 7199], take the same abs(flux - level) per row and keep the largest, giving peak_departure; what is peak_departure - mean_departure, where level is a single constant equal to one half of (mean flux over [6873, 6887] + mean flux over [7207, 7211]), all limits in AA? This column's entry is 4.9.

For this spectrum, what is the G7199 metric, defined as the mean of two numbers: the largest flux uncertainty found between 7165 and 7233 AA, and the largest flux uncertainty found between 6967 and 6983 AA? 2.05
